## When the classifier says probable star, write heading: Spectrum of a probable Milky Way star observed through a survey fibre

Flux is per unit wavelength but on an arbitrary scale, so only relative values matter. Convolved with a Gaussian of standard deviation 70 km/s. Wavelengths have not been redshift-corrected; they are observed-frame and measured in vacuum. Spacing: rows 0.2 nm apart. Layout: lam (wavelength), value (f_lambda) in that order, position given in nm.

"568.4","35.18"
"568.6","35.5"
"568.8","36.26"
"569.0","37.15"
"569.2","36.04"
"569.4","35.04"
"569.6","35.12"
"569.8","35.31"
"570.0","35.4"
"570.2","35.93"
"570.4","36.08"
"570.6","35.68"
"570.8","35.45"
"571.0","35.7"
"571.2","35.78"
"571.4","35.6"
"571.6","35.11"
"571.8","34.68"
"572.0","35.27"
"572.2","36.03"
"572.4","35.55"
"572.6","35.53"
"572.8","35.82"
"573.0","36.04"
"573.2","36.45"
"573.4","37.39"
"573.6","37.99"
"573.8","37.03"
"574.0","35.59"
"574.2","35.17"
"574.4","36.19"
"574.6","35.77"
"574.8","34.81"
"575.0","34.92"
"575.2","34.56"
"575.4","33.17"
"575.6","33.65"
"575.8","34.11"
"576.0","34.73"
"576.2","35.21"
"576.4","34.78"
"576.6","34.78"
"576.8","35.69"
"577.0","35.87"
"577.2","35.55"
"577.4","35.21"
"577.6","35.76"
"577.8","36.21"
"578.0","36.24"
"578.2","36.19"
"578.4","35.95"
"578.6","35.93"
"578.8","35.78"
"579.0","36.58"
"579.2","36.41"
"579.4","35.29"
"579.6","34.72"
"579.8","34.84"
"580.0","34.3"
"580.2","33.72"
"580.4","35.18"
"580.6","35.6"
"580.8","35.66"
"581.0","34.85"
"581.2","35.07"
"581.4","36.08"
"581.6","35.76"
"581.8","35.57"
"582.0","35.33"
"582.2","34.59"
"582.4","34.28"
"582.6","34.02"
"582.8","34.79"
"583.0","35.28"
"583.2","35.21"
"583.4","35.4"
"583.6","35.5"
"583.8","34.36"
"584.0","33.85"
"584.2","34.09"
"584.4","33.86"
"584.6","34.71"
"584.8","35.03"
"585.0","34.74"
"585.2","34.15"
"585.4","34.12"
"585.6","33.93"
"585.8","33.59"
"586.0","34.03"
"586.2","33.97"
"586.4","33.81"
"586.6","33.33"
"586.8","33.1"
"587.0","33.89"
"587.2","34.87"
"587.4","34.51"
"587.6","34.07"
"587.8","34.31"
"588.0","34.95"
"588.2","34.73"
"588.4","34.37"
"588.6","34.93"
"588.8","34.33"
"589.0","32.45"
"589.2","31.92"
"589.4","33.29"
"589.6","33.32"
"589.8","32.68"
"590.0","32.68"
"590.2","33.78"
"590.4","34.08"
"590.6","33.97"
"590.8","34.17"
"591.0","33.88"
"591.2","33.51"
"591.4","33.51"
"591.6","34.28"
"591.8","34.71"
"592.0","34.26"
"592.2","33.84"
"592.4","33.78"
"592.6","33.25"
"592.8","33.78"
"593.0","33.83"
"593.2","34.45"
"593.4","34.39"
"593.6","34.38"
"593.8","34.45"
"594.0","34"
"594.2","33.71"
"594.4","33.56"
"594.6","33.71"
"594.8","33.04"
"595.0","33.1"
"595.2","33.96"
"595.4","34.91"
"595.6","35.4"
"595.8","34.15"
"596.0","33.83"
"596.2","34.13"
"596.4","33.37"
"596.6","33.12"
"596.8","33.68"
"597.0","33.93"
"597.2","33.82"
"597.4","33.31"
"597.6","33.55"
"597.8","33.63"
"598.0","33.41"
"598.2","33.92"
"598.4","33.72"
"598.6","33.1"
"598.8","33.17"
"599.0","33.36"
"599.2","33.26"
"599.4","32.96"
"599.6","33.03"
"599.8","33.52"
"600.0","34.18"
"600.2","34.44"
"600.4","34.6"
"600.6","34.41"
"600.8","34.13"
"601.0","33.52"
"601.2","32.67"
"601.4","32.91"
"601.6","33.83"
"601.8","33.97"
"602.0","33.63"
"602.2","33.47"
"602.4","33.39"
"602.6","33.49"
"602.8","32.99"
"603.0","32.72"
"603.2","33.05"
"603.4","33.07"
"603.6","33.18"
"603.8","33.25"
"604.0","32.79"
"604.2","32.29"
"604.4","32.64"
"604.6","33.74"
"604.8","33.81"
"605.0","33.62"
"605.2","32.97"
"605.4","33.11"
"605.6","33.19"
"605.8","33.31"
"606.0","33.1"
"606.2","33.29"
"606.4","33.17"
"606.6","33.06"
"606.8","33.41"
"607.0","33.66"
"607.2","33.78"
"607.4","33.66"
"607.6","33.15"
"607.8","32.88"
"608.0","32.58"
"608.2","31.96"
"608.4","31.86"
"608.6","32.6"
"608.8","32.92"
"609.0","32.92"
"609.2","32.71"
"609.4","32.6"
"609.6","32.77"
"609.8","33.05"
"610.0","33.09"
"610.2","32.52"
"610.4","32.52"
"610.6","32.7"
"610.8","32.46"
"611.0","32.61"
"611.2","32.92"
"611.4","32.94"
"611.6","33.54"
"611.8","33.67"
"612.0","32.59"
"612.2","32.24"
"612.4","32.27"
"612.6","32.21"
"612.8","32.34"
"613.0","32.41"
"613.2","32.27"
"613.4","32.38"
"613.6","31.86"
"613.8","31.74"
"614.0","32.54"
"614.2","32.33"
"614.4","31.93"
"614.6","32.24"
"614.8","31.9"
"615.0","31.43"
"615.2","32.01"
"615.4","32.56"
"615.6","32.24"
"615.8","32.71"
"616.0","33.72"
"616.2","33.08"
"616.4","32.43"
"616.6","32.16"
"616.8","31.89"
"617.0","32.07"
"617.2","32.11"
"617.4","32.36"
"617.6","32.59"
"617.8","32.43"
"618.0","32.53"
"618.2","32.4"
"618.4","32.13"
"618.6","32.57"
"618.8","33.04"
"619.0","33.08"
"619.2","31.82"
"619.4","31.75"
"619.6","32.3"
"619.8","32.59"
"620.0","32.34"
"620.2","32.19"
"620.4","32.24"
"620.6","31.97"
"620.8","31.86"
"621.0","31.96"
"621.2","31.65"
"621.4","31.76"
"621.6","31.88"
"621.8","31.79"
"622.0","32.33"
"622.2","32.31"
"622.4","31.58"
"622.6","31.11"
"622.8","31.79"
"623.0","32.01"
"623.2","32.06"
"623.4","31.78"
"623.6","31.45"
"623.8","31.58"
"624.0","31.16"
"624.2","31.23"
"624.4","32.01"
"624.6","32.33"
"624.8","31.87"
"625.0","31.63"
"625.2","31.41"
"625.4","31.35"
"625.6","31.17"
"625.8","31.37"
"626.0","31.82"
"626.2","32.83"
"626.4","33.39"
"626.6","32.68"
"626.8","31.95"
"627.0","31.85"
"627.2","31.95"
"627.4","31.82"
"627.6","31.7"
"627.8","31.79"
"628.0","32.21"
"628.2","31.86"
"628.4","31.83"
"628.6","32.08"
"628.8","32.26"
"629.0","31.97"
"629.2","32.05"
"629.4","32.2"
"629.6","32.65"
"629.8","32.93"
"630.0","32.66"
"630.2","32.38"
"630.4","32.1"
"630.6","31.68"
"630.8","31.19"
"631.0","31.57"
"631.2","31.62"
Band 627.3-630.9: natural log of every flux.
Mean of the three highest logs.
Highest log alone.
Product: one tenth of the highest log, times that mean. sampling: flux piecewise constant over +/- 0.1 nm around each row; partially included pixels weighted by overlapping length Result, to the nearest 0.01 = 1.22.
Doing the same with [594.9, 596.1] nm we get 1.27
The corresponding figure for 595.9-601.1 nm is 1.25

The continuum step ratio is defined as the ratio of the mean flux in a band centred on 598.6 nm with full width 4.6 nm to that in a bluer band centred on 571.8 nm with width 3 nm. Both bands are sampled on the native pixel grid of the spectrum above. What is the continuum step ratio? 0.943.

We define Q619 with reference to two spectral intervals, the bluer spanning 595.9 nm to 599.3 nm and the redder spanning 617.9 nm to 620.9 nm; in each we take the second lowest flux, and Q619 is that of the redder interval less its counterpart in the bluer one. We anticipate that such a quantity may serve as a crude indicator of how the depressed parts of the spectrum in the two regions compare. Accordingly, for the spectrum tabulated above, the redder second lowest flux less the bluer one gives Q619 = -1.3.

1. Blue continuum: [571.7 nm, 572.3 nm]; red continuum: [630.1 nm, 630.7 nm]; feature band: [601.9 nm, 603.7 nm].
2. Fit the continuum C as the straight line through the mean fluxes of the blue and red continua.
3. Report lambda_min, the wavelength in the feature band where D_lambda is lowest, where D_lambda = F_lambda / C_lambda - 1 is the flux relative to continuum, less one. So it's 603.0 nm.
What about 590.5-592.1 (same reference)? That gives 591.2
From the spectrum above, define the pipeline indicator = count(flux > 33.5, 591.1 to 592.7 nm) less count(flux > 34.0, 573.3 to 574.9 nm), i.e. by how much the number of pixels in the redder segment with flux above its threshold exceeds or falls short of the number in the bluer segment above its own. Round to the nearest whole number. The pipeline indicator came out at -1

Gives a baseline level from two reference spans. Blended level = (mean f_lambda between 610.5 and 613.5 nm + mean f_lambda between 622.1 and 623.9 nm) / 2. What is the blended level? 32.2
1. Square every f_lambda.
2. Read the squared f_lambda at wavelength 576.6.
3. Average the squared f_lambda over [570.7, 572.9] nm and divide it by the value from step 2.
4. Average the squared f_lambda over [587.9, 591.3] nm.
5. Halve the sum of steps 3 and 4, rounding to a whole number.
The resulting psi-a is 569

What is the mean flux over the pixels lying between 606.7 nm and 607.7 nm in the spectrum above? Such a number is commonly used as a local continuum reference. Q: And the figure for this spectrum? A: 33.5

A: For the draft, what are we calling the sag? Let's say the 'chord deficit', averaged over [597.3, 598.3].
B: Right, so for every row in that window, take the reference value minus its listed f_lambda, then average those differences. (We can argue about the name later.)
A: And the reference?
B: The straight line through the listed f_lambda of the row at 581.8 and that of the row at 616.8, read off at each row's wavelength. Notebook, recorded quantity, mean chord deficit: 0.3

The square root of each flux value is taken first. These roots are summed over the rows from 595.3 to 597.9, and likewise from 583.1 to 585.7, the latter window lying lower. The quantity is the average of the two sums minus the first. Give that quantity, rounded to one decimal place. 0.3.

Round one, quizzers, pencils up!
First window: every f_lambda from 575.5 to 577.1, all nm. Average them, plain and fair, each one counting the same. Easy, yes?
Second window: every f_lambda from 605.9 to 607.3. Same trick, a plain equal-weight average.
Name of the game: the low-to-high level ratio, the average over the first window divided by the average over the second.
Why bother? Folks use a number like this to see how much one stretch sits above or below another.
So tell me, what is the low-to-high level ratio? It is 1.04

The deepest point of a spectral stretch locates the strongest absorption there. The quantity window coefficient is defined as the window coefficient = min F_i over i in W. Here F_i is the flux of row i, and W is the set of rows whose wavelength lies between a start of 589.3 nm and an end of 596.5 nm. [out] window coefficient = 32.68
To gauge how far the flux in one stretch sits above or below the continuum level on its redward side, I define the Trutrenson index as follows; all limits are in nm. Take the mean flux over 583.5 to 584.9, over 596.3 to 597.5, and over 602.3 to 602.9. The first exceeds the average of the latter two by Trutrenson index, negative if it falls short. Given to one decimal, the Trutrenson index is 1.1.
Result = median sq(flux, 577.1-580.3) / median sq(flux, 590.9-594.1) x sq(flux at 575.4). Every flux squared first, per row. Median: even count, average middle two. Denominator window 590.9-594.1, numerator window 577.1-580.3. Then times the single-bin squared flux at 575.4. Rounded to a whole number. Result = 1222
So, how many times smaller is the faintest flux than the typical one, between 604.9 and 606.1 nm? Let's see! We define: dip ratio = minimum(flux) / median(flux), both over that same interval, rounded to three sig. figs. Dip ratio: 0.995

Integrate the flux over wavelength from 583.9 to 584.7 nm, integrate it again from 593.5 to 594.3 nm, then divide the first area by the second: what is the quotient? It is 1.00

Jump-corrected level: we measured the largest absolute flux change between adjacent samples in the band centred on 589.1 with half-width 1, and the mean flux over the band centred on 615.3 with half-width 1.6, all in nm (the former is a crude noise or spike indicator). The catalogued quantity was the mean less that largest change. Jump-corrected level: 30.4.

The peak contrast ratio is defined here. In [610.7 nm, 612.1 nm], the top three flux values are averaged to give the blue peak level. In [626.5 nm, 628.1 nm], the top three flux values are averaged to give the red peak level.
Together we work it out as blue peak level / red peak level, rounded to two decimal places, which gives 1.03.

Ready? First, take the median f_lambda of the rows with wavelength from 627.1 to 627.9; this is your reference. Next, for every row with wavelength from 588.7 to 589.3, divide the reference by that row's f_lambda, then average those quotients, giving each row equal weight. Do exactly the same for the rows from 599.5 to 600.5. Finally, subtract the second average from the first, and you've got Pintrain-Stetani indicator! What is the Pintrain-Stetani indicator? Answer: 0.031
